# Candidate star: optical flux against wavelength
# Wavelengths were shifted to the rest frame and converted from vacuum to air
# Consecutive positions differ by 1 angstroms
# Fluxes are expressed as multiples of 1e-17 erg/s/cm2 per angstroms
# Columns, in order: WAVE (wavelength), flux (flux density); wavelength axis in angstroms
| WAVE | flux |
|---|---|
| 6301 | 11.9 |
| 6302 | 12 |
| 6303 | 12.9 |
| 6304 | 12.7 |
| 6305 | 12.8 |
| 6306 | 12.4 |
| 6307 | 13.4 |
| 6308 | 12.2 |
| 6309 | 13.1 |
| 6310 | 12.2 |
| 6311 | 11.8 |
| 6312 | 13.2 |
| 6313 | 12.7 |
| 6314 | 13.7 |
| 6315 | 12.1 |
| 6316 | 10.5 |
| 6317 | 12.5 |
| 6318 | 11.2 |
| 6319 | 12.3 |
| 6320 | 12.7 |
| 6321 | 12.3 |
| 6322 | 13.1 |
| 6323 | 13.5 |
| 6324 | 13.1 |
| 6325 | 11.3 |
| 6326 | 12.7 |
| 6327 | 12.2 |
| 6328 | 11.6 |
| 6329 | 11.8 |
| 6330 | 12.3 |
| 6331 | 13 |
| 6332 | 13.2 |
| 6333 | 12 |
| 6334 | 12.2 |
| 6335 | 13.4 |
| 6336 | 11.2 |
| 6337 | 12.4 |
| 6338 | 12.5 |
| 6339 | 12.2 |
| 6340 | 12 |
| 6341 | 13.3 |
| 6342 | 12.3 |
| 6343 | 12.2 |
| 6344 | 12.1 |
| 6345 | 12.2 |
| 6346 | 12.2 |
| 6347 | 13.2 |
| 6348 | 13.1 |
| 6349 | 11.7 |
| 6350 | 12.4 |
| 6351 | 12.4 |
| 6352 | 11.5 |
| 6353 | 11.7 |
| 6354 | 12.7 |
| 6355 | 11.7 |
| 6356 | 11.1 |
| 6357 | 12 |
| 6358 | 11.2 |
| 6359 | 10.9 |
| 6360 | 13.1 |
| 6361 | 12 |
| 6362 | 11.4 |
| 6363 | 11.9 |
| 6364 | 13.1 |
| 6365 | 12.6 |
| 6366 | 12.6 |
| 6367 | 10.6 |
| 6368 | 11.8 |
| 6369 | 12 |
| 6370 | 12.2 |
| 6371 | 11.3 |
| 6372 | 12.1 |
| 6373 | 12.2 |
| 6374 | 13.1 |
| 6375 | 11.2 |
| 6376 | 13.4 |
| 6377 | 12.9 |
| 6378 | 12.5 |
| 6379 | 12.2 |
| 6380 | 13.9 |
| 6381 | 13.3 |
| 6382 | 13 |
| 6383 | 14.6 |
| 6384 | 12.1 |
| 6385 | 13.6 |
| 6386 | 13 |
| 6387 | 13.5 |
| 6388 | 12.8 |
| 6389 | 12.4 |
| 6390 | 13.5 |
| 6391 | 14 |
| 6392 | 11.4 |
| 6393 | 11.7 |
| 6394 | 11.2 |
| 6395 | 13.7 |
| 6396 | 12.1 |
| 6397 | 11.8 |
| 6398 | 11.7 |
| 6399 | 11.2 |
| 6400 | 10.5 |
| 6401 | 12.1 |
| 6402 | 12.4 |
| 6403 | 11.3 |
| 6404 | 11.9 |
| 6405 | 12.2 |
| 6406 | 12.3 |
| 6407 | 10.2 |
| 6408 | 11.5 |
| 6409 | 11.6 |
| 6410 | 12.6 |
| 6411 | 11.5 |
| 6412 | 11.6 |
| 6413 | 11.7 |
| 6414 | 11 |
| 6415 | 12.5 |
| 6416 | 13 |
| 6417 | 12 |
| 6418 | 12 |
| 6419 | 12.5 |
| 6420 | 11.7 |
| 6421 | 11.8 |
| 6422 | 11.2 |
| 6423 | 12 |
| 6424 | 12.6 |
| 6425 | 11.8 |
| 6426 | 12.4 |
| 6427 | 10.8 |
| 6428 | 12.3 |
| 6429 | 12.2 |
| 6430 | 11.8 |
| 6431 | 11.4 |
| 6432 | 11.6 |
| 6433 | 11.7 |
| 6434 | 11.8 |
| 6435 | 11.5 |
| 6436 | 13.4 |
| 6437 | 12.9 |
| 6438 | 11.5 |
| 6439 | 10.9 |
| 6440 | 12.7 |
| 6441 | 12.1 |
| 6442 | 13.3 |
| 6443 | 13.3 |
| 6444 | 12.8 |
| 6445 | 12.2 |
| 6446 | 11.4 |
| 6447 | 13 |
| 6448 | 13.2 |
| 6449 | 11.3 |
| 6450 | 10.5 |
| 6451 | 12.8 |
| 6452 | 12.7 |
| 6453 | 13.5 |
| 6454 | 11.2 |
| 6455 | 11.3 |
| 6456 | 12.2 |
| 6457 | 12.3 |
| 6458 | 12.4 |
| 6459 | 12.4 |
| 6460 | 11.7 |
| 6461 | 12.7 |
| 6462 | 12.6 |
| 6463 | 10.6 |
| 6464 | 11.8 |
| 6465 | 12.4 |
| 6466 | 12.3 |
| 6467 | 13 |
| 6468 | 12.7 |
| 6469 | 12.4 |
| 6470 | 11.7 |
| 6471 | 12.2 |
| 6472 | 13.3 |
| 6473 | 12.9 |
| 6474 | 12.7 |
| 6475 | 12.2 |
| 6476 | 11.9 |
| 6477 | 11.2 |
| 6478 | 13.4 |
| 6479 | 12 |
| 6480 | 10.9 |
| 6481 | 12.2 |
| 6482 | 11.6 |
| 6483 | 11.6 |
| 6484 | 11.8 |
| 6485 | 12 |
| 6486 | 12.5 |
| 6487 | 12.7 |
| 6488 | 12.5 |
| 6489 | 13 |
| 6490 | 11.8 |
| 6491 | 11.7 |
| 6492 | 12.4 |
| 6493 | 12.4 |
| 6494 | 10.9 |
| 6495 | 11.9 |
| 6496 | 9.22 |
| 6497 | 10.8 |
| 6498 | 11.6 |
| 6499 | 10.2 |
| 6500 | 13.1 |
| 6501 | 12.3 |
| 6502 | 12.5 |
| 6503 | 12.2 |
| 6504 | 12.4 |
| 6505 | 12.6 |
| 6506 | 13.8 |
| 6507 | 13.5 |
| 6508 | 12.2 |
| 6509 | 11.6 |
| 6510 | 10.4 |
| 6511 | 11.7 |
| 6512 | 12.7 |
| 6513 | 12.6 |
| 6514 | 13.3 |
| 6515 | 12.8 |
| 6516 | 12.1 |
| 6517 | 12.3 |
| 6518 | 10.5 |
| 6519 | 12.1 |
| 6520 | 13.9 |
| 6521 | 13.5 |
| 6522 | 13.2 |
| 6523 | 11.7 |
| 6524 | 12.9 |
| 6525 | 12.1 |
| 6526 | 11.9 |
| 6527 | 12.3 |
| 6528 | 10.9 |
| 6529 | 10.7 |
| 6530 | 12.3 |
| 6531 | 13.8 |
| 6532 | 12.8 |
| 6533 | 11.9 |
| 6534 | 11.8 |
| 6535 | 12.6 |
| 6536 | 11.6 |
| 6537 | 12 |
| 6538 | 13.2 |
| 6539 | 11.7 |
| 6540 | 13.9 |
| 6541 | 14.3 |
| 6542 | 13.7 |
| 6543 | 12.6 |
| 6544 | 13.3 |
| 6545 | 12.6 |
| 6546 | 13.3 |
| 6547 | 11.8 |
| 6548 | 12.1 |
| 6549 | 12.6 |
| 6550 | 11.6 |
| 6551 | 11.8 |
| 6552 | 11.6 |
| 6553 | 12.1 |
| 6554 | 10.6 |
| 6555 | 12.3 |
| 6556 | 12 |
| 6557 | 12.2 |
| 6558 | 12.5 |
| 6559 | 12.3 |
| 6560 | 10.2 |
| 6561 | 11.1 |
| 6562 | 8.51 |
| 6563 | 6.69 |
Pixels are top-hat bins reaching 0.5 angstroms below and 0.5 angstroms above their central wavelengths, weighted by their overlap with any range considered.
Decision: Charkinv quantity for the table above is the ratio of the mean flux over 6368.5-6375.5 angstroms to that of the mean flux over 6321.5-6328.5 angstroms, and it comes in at 0.96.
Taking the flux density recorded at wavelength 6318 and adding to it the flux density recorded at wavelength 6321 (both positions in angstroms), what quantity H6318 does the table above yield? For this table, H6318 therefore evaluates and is 23.5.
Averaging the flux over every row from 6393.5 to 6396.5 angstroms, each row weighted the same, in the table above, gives 12.3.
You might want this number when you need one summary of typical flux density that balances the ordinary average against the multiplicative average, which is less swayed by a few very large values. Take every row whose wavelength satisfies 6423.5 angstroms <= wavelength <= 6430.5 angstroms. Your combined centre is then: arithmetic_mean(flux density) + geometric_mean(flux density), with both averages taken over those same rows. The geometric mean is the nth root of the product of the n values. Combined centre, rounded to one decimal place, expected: 24.0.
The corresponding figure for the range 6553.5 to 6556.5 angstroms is 23.2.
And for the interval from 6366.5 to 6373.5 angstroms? 23.5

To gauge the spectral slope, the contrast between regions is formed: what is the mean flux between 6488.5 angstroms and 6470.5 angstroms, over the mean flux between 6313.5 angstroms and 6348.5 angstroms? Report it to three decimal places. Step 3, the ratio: 0.985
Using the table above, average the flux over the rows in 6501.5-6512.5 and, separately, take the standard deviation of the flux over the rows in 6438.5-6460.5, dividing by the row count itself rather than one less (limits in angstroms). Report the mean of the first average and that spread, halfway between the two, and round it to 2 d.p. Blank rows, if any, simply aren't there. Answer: 6.58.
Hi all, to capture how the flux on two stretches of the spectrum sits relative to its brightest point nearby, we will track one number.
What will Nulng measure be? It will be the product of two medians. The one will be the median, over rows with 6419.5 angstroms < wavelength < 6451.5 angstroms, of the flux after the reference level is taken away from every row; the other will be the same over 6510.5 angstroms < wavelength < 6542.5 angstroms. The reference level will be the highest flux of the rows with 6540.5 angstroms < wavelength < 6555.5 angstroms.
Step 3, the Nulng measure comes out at 4.8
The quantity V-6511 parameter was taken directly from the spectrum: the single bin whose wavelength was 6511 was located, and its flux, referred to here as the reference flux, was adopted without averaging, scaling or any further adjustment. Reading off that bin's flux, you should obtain 11.7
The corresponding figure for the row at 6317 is 12.5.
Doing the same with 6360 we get 13.1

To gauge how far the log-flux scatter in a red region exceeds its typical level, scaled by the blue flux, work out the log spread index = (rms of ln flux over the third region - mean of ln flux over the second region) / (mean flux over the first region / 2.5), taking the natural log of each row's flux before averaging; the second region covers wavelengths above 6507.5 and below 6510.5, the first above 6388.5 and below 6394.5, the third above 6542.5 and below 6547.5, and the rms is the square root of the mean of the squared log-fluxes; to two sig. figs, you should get 0.022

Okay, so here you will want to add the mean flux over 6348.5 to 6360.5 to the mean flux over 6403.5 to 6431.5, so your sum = 23.7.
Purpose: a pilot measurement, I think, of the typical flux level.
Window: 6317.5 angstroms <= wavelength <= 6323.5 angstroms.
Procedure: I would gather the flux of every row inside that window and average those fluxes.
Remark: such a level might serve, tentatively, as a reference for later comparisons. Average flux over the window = 12.52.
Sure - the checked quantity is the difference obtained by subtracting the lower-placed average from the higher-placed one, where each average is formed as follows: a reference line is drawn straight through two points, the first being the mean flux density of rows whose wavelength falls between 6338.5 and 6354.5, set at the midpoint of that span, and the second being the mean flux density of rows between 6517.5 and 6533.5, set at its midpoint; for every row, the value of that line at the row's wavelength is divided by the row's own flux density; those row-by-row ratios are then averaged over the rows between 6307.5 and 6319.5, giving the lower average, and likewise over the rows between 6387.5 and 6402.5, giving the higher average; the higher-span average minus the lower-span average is 0.01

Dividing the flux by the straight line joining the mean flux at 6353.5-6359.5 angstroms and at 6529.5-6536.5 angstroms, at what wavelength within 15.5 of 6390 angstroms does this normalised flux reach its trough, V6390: 6400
